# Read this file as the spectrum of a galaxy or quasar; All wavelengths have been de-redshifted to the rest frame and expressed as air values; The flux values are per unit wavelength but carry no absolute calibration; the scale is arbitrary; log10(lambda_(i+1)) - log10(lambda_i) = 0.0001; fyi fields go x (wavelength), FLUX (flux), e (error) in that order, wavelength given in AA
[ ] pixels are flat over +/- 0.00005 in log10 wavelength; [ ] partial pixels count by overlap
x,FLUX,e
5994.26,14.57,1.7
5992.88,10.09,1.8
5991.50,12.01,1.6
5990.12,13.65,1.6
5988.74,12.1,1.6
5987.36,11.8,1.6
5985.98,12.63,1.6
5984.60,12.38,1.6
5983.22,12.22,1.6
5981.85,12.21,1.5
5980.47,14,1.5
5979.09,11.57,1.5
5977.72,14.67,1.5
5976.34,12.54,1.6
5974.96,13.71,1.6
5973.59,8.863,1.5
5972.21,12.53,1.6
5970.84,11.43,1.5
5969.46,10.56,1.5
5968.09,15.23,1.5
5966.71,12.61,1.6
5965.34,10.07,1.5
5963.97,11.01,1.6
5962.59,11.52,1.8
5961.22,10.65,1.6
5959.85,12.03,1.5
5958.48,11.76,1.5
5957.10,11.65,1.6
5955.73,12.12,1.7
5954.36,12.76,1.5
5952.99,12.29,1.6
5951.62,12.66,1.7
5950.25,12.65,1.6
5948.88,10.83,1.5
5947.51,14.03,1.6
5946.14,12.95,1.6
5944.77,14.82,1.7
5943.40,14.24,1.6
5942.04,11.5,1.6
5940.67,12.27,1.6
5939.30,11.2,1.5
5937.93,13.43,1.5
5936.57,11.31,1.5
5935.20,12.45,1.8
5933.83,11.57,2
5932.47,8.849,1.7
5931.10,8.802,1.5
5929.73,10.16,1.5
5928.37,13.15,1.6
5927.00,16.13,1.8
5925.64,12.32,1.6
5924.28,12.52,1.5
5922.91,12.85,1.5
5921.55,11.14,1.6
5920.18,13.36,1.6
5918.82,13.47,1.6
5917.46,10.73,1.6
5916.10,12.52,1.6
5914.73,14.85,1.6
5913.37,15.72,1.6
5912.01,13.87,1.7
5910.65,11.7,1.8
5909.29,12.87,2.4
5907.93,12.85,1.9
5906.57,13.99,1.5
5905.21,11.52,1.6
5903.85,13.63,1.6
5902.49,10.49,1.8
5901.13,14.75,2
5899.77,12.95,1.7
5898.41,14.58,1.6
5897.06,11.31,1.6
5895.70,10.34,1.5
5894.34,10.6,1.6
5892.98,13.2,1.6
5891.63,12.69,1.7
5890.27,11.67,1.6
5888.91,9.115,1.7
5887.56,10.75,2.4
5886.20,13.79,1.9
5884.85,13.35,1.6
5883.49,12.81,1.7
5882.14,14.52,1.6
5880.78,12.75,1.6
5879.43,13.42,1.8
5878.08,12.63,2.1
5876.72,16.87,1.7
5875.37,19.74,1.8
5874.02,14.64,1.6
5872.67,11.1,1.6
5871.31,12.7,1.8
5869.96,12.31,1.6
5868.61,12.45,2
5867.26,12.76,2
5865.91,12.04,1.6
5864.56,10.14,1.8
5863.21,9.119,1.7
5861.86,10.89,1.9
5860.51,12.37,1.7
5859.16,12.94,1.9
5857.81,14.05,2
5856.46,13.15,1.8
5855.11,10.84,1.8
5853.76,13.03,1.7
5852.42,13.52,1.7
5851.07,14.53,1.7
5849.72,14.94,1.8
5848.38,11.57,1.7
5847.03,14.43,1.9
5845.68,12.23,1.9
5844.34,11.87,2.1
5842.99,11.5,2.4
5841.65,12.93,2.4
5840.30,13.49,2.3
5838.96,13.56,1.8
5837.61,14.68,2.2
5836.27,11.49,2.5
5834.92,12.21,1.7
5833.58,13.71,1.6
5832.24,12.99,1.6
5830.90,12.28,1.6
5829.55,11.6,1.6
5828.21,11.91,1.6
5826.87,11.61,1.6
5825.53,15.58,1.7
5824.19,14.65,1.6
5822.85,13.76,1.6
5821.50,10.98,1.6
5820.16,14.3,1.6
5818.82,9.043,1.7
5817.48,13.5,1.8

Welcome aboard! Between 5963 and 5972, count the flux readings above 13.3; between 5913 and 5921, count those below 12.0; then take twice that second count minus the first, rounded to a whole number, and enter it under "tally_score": 1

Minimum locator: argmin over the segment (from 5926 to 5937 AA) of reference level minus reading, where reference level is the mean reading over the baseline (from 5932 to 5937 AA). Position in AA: 5927.00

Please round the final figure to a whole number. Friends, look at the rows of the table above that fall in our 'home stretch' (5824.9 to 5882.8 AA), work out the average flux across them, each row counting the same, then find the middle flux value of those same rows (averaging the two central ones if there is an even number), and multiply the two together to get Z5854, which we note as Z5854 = 165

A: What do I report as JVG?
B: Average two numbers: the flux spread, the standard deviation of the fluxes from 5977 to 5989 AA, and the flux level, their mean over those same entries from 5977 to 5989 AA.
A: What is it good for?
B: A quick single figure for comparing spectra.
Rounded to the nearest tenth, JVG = 6.8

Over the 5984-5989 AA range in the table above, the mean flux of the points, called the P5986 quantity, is 12.2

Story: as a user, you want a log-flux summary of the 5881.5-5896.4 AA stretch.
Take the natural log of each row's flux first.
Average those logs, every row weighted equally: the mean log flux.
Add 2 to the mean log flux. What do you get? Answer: 4.48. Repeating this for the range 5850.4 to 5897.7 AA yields 4.52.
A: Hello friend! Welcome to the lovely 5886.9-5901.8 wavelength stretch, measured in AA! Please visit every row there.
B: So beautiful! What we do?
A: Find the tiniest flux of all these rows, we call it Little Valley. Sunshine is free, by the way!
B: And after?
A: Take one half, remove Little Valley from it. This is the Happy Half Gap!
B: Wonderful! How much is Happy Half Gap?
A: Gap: -8.6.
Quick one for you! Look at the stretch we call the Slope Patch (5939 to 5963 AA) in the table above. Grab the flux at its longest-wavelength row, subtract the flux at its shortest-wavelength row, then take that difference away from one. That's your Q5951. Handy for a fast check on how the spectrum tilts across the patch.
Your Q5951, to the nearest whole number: 1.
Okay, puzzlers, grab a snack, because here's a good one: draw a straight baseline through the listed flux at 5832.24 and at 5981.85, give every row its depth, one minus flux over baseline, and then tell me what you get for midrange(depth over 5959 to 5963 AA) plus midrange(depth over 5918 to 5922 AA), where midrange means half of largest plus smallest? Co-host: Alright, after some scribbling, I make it 0.10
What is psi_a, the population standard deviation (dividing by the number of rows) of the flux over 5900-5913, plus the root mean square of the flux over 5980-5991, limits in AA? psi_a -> 13.9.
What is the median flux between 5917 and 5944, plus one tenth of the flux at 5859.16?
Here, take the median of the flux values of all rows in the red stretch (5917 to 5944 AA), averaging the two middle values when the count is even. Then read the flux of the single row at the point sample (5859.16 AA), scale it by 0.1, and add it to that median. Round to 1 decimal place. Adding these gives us 13.6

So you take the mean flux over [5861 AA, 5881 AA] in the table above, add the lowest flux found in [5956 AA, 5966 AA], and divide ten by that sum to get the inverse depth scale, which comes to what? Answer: 0.435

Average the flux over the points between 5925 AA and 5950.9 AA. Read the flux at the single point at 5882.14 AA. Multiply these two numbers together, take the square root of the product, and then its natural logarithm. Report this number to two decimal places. 2.59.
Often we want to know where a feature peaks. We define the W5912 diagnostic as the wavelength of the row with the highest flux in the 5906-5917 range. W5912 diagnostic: 5913.37 AA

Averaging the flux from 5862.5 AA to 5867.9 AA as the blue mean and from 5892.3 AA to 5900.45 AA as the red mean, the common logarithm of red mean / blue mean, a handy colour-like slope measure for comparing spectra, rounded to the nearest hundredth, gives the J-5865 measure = 0.04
